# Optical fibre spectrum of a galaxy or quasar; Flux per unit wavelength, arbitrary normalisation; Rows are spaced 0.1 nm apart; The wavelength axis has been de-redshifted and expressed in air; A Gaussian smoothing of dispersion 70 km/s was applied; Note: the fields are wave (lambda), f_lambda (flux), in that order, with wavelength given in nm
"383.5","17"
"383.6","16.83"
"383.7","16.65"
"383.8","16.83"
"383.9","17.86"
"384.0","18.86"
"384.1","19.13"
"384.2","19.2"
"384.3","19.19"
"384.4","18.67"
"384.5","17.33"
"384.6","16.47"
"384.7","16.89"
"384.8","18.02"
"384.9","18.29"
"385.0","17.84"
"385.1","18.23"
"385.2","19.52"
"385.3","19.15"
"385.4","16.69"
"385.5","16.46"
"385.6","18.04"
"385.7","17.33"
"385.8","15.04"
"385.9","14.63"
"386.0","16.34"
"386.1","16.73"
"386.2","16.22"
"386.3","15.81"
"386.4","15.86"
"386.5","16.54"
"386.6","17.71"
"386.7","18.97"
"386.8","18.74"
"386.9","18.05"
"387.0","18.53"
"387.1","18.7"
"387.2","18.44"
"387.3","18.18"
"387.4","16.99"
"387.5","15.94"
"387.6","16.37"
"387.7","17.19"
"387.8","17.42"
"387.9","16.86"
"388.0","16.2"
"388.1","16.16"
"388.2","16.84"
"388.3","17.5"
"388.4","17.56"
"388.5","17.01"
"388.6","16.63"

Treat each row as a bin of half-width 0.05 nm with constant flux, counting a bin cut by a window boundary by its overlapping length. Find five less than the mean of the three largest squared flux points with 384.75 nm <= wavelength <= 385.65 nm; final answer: 356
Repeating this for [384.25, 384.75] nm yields 334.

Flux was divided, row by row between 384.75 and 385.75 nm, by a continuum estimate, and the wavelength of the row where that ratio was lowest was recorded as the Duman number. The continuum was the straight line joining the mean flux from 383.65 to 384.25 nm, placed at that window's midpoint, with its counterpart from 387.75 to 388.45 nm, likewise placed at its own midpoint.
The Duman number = 385.5 nm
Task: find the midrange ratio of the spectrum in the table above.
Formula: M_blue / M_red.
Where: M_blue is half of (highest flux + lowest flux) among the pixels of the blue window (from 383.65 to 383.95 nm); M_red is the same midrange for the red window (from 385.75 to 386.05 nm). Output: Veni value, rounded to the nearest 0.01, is 1.11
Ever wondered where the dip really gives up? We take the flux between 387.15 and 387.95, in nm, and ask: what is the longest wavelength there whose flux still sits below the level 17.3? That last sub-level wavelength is 387.9 nm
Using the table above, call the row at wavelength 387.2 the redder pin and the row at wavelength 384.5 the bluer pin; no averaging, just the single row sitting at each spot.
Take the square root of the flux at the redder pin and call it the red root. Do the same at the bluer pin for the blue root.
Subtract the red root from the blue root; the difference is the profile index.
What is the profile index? -0.13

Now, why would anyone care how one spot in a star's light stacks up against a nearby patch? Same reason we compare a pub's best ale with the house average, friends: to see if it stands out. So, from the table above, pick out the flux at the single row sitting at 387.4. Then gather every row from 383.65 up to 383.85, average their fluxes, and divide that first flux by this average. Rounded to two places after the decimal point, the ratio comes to 1.01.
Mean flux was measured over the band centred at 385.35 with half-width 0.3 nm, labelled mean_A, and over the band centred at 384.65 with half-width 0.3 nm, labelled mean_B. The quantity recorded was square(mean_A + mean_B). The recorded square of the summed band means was 1269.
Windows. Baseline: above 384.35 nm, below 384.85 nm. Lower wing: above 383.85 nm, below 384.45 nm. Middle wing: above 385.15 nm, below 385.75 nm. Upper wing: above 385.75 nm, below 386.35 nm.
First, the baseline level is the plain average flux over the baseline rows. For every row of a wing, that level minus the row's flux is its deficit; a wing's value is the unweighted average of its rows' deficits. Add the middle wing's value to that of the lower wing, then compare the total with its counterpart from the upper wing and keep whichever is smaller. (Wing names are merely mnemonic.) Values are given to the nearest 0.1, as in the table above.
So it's -1.7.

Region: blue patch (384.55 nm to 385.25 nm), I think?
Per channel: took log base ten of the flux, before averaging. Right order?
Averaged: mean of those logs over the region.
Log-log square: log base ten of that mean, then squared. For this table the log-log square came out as 0.0095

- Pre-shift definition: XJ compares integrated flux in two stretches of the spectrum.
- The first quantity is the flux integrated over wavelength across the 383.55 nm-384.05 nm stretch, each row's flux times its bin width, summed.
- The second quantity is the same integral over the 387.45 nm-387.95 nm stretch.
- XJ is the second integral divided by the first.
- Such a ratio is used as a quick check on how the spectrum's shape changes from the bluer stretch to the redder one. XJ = 0.96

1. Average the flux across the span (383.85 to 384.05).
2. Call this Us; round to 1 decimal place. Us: 18.4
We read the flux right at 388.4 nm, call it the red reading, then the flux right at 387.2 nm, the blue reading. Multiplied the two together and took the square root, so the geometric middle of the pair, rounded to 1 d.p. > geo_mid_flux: 18.0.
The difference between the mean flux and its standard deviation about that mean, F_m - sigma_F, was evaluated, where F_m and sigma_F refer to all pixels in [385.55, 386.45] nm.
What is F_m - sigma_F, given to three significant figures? 15.2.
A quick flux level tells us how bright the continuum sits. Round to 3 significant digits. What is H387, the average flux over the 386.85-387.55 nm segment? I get 17.8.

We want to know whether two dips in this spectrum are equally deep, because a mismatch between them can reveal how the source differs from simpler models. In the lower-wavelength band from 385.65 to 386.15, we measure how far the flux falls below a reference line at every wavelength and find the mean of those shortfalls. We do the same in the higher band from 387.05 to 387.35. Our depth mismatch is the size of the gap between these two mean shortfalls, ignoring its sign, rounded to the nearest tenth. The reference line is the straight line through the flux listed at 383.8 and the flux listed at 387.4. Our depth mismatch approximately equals 2.4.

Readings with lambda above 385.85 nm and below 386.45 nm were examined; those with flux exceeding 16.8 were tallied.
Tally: 0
